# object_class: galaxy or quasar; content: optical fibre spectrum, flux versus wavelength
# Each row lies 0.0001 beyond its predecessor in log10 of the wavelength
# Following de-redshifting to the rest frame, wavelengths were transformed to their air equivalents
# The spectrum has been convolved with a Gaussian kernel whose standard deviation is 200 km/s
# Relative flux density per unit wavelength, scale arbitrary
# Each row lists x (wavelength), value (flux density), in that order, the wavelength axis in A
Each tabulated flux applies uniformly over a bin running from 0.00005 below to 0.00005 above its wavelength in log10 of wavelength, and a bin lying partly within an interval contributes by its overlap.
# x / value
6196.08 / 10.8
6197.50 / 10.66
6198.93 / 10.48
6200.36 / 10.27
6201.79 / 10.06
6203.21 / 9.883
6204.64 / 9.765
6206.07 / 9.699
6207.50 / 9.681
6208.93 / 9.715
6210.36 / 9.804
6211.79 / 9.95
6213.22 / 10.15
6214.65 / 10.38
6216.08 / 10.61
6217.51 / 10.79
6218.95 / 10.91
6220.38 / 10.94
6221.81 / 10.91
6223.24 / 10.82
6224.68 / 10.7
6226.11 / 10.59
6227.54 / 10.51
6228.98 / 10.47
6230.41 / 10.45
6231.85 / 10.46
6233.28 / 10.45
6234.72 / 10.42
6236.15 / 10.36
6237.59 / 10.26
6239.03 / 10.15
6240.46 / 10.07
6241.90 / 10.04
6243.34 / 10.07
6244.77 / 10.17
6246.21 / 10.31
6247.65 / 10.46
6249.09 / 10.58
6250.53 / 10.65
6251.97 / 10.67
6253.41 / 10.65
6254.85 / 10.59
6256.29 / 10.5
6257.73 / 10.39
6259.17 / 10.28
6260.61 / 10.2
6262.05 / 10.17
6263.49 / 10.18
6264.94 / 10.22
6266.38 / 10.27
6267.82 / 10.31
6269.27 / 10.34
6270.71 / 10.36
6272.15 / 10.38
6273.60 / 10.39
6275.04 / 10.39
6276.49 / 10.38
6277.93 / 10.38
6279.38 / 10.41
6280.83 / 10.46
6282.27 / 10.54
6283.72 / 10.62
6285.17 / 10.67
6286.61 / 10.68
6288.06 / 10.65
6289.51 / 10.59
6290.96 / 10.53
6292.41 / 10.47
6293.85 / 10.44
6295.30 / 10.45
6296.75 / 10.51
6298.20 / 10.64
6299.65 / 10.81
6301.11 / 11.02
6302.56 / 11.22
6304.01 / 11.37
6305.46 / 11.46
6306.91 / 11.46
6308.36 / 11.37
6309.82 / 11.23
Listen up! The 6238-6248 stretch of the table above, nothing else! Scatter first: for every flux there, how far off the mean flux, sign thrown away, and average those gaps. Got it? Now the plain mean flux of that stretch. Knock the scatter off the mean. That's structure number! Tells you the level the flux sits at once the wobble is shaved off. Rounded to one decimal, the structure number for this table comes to 10.1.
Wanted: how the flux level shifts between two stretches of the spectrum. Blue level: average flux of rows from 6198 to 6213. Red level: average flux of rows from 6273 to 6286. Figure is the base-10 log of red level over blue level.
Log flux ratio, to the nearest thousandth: 0.023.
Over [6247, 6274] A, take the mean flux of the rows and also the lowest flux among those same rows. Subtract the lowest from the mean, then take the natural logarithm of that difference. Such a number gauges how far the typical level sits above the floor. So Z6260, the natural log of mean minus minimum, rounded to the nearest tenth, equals -1.5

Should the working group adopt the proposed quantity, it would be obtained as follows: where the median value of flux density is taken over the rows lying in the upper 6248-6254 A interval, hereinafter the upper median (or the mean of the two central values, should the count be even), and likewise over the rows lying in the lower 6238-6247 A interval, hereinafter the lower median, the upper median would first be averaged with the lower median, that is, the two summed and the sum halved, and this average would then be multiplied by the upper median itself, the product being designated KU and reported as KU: 111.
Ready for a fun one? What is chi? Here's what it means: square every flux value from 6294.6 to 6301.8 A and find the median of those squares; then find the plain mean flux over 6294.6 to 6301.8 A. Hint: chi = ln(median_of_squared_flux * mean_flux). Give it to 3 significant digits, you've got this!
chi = 7.10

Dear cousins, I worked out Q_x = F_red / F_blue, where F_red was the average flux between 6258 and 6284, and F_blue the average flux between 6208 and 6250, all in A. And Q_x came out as 0.995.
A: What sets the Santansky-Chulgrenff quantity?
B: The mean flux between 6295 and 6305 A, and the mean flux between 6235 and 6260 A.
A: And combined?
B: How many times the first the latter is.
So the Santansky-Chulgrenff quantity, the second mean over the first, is 0.95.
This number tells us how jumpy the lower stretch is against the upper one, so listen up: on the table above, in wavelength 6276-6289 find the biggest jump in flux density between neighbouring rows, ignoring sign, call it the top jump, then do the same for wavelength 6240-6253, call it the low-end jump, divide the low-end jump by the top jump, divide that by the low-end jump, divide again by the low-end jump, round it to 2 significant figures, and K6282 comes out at 83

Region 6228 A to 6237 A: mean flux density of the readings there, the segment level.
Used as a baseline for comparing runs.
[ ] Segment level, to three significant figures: 10.4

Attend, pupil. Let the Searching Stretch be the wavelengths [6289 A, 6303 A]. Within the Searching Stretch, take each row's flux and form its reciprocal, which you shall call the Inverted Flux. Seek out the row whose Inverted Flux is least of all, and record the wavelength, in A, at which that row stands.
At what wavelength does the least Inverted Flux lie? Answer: 6302.56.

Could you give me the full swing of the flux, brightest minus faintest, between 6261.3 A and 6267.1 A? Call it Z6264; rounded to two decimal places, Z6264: 0.10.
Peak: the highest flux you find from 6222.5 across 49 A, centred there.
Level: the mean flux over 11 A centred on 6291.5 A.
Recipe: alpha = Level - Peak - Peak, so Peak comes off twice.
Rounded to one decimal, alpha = -11.3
